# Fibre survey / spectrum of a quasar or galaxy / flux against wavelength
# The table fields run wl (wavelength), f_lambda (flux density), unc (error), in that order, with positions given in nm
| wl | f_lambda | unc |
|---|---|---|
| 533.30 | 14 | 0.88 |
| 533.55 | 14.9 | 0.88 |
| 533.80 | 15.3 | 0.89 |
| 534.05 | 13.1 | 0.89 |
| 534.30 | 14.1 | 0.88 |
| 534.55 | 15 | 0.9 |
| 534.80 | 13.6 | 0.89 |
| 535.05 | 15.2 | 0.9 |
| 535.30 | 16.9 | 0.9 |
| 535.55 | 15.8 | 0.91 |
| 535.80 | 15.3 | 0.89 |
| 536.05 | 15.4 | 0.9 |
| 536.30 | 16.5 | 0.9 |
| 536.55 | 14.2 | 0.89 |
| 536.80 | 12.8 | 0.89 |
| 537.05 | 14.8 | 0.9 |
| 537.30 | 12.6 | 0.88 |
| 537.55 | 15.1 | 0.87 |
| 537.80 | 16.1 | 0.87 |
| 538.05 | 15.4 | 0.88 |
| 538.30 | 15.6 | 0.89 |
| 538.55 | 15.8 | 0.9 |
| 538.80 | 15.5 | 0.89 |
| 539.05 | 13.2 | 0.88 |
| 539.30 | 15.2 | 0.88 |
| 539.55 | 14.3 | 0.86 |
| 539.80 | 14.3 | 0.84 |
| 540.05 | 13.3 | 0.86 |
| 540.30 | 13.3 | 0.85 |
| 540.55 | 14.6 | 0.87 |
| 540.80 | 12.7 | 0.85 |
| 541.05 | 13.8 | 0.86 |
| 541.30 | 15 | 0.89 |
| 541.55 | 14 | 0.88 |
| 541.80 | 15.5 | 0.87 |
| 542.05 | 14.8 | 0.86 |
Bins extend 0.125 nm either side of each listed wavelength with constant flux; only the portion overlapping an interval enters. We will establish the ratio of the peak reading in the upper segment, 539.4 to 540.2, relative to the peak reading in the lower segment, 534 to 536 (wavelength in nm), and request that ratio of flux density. 0.85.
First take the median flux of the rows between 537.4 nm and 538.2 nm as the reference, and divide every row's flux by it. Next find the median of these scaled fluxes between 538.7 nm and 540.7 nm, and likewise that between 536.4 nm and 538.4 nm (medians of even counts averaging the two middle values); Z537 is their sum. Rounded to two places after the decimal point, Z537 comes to 1.90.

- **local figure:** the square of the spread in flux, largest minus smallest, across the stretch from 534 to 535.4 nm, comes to 14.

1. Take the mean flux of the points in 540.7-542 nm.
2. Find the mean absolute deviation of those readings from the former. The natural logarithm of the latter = -0.17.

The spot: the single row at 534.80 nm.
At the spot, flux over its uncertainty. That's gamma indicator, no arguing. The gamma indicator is 15.3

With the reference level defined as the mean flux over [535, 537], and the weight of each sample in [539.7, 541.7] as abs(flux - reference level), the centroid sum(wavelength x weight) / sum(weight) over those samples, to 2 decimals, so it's 540.61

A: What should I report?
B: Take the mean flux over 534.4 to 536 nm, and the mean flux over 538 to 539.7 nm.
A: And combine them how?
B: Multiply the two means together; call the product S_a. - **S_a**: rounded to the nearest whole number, 229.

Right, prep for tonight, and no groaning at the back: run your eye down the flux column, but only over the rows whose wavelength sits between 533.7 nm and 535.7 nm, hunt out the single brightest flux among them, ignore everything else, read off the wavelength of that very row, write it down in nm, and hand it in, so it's 535.30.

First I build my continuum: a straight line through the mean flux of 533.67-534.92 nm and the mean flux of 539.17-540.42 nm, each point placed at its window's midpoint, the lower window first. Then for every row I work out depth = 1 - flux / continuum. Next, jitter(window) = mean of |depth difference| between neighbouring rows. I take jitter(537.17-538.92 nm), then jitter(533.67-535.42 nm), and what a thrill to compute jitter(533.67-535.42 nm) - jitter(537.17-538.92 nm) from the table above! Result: 0.045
